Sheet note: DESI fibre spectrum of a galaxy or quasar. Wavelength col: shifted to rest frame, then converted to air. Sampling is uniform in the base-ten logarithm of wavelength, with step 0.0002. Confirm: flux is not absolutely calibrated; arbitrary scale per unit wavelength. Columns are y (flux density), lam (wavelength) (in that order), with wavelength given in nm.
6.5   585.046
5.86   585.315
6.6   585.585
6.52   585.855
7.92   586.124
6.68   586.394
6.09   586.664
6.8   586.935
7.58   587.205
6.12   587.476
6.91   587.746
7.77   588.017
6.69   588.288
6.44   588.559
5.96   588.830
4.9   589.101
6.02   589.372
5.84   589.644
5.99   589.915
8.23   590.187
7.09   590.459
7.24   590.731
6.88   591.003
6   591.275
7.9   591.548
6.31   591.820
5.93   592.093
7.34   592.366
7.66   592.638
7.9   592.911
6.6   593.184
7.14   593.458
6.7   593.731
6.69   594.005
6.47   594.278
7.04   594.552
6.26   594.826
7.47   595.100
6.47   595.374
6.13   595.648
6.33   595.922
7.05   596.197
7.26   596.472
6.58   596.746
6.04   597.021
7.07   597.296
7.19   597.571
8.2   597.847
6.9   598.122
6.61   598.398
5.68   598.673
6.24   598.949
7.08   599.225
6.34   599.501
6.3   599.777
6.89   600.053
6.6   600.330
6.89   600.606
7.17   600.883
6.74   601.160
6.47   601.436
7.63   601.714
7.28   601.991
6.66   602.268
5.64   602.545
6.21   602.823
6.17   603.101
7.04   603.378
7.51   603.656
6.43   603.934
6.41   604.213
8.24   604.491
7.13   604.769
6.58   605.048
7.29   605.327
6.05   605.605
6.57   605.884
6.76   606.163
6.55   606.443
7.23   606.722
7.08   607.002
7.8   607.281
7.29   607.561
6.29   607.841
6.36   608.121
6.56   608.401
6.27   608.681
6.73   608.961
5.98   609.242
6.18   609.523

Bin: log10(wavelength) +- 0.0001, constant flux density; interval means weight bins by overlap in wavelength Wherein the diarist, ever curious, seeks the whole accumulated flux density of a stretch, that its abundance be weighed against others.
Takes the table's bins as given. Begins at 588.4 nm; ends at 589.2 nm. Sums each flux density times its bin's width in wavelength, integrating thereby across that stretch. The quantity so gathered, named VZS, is 4.7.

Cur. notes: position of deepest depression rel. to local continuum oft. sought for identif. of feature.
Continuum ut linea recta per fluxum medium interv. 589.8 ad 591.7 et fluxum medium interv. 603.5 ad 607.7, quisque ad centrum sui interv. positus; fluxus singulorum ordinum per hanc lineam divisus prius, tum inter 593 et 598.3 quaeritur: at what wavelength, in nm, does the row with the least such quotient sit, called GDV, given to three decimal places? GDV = 597.021 nm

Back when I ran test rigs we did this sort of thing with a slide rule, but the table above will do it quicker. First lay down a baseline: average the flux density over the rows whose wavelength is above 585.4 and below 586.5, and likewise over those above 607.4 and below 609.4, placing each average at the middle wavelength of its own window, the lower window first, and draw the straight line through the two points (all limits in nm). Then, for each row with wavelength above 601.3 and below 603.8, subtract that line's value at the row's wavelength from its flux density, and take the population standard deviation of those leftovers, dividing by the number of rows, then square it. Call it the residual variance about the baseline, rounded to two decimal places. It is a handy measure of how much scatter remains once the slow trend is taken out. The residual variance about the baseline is 0.41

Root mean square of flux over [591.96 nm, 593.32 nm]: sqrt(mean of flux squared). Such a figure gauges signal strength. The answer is 7.12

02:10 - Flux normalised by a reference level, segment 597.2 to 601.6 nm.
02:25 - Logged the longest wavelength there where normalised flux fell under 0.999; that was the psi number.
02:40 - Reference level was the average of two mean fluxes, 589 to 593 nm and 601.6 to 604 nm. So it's 601.436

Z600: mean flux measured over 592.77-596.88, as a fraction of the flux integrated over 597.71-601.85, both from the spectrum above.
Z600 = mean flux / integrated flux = 0.242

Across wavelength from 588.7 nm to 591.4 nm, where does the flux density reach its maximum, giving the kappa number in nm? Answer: 590.187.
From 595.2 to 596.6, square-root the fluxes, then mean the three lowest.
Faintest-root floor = 2.51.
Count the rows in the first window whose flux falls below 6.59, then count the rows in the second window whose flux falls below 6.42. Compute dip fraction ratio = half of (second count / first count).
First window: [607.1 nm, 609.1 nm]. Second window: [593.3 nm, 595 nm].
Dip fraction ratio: 0.1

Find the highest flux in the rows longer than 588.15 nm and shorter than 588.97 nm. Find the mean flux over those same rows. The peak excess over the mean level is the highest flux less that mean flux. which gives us 0.33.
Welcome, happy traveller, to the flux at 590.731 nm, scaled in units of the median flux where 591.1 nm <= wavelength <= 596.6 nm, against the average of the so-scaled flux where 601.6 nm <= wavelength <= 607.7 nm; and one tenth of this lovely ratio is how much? 0.105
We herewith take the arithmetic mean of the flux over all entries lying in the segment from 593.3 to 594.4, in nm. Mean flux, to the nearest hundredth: 6.75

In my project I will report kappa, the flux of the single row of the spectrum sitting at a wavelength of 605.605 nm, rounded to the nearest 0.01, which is 6.05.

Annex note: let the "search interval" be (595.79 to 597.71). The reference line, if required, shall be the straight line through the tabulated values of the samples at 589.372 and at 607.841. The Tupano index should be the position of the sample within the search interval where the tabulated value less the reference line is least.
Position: 597.021 nm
